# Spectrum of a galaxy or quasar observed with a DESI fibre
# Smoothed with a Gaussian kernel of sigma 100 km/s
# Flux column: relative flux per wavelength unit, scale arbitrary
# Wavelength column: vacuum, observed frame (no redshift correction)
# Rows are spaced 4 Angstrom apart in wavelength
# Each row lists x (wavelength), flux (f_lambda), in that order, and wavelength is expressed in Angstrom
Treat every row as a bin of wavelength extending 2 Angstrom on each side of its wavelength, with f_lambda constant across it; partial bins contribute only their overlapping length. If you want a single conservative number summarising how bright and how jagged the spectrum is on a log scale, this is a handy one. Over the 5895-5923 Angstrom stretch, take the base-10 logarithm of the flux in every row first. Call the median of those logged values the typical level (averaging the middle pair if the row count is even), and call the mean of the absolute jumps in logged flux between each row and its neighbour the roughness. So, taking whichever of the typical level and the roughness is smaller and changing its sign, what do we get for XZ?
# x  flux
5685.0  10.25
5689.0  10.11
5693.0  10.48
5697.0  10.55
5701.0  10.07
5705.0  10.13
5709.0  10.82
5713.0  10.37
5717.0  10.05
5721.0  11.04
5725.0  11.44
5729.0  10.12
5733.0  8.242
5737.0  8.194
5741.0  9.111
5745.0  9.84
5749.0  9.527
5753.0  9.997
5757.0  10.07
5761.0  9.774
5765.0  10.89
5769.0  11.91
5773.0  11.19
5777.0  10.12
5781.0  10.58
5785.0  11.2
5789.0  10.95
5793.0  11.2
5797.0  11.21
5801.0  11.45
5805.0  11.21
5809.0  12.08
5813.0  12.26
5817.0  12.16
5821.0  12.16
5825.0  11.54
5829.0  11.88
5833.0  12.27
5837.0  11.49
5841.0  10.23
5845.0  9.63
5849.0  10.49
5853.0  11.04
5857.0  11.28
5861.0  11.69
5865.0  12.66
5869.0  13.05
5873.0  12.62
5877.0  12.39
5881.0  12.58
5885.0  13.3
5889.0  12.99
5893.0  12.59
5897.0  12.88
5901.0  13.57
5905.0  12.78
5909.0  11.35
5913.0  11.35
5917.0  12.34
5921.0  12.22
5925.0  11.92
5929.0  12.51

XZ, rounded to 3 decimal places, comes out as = -0.023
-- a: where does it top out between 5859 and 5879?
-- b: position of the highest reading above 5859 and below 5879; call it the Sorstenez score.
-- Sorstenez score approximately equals 5869.0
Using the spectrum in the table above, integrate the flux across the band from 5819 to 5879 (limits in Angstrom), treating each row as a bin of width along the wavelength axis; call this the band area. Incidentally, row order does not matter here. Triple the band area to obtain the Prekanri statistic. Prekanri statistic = 2093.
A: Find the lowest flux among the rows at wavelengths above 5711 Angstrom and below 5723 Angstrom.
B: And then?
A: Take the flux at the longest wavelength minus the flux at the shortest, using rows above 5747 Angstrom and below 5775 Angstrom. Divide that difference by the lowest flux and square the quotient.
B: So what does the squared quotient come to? 0.027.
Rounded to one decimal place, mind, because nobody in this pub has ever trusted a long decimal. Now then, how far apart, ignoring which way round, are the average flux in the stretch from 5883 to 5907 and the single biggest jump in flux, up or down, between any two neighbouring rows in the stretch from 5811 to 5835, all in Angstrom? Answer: 12.4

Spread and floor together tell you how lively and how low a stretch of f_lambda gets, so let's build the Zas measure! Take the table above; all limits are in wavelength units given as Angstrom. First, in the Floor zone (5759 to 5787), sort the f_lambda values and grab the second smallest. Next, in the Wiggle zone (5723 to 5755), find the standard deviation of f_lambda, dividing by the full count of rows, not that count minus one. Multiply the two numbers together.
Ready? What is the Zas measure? 10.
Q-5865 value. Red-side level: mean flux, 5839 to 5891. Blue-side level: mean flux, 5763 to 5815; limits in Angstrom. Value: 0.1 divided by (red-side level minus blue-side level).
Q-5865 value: 0.17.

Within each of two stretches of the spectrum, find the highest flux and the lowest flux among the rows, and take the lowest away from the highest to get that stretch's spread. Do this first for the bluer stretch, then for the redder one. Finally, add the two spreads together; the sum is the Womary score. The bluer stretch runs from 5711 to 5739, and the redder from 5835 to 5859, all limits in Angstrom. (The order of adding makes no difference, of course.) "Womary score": 5.1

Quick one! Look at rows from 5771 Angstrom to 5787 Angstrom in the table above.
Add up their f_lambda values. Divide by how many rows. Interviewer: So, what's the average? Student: 10.8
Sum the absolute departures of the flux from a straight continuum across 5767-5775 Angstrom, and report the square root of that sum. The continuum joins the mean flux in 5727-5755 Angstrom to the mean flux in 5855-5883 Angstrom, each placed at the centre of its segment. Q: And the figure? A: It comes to 1.76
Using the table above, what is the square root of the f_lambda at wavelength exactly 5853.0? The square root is 3.32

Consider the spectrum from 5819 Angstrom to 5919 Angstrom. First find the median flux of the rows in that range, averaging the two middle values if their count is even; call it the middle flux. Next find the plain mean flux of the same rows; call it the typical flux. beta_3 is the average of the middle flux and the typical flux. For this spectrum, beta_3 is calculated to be 12.1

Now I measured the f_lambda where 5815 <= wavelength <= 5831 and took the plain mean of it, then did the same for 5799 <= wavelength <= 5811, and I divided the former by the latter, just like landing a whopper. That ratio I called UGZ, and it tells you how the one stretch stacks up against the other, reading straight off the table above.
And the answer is 1.03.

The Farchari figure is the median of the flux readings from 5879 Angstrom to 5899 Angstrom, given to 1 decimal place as 12.9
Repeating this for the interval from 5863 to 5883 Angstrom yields 12.6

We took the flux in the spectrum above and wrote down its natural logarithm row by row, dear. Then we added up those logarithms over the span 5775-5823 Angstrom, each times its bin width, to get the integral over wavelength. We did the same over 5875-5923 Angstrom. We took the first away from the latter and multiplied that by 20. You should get 92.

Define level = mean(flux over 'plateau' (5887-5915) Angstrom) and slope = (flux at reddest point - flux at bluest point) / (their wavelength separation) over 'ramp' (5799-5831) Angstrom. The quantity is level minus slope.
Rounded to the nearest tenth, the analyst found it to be 12.5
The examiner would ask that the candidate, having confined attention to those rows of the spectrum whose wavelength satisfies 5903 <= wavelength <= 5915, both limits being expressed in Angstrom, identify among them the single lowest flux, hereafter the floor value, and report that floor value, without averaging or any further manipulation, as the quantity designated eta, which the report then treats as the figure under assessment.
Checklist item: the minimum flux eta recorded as 11.35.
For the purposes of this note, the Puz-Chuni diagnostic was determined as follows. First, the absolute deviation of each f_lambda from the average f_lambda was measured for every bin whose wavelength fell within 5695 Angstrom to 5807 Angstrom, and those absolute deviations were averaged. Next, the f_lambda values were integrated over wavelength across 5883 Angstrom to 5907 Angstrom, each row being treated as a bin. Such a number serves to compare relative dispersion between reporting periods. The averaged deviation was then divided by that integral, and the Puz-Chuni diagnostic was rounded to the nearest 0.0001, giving 0.0023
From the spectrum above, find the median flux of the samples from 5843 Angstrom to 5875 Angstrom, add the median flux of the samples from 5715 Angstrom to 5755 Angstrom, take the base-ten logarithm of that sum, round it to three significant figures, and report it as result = 1.33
